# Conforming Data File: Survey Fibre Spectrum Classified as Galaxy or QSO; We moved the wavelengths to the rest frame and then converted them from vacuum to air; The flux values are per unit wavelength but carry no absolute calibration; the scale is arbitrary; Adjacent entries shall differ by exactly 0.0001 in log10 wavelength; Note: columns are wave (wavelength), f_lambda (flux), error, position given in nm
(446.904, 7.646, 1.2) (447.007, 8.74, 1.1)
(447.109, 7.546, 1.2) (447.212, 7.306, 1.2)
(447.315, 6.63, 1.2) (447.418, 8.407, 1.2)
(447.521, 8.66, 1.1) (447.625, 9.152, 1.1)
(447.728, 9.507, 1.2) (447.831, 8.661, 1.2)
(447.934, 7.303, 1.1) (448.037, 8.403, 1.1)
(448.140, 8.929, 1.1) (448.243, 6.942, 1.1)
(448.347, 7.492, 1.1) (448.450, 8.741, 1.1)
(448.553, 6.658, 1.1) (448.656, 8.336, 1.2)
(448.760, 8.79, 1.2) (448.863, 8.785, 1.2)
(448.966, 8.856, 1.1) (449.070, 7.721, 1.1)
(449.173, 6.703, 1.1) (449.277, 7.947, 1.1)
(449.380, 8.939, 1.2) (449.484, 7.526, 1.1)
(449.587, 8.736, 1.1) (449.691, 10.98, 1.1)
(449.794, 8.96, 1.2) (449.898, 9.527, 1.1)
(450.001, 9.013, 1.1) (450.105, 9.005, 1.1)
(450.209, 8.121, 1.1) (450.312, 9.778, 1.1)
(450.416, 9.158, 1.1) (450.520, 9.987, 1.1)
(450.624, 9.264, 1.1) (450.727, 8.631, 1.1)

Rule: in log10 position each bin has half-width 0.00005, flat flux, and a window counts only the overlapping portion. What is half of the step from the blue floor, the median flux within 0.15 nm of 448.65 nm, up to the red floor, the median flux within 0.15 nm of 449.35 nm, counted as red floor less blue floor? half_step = -0.2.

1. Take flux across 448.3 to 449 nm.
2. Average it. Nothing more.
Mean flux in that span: 8.24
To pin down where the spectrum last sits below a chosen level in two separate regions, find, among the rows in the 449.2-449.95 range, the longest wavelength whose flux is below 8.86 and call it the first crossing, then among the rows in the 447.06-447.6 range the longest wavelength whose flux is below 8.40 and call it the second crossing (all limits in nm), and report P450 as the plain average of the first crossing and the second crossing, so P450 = 448.45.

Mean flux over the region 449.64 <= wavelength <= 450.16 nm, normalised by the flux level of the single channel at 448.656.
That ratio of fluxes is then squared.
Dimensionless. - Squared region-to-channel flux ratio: 1.30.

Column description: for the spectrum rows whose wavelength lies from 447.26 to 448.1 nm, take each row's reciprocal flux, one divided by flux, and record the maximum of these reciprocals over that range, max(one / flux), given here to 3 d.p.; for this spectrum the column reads 0.151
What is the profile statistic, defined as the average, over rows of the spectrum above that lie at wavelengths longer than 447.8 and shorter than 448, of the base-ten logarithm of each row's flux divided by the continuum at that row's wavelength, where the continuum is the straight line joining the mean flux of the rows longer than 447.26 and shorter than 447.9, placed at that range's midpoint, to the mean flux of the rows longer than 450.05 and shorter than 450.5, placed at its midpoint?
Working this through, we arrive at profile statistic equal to -0.032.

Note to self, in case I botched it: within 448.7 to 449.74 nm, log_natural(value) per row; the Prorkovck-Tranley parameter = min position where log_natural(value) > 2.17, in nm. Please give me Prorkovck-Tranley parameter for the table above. 448.760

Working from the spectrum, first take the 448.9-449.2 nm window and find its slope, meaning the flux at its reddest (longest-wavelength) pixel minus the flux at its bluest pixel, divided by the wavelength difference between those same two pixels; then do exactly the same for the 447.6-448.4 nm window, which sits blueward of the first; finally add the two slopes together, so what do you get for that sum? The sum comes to -12.7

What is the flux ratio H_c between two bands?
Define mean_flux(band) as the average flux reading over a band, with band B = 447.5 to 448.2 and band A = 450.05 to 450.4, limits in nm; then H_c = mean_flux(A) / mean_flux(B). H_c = 1.04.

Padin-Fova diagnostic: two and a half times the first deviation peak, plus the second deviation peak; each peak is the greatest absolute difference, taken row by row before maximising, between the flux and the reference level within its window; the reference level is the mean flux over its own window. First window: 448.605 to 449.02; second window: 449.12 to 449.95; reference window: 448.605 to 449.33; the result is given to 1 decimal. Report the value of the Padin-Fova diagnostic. 4.6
